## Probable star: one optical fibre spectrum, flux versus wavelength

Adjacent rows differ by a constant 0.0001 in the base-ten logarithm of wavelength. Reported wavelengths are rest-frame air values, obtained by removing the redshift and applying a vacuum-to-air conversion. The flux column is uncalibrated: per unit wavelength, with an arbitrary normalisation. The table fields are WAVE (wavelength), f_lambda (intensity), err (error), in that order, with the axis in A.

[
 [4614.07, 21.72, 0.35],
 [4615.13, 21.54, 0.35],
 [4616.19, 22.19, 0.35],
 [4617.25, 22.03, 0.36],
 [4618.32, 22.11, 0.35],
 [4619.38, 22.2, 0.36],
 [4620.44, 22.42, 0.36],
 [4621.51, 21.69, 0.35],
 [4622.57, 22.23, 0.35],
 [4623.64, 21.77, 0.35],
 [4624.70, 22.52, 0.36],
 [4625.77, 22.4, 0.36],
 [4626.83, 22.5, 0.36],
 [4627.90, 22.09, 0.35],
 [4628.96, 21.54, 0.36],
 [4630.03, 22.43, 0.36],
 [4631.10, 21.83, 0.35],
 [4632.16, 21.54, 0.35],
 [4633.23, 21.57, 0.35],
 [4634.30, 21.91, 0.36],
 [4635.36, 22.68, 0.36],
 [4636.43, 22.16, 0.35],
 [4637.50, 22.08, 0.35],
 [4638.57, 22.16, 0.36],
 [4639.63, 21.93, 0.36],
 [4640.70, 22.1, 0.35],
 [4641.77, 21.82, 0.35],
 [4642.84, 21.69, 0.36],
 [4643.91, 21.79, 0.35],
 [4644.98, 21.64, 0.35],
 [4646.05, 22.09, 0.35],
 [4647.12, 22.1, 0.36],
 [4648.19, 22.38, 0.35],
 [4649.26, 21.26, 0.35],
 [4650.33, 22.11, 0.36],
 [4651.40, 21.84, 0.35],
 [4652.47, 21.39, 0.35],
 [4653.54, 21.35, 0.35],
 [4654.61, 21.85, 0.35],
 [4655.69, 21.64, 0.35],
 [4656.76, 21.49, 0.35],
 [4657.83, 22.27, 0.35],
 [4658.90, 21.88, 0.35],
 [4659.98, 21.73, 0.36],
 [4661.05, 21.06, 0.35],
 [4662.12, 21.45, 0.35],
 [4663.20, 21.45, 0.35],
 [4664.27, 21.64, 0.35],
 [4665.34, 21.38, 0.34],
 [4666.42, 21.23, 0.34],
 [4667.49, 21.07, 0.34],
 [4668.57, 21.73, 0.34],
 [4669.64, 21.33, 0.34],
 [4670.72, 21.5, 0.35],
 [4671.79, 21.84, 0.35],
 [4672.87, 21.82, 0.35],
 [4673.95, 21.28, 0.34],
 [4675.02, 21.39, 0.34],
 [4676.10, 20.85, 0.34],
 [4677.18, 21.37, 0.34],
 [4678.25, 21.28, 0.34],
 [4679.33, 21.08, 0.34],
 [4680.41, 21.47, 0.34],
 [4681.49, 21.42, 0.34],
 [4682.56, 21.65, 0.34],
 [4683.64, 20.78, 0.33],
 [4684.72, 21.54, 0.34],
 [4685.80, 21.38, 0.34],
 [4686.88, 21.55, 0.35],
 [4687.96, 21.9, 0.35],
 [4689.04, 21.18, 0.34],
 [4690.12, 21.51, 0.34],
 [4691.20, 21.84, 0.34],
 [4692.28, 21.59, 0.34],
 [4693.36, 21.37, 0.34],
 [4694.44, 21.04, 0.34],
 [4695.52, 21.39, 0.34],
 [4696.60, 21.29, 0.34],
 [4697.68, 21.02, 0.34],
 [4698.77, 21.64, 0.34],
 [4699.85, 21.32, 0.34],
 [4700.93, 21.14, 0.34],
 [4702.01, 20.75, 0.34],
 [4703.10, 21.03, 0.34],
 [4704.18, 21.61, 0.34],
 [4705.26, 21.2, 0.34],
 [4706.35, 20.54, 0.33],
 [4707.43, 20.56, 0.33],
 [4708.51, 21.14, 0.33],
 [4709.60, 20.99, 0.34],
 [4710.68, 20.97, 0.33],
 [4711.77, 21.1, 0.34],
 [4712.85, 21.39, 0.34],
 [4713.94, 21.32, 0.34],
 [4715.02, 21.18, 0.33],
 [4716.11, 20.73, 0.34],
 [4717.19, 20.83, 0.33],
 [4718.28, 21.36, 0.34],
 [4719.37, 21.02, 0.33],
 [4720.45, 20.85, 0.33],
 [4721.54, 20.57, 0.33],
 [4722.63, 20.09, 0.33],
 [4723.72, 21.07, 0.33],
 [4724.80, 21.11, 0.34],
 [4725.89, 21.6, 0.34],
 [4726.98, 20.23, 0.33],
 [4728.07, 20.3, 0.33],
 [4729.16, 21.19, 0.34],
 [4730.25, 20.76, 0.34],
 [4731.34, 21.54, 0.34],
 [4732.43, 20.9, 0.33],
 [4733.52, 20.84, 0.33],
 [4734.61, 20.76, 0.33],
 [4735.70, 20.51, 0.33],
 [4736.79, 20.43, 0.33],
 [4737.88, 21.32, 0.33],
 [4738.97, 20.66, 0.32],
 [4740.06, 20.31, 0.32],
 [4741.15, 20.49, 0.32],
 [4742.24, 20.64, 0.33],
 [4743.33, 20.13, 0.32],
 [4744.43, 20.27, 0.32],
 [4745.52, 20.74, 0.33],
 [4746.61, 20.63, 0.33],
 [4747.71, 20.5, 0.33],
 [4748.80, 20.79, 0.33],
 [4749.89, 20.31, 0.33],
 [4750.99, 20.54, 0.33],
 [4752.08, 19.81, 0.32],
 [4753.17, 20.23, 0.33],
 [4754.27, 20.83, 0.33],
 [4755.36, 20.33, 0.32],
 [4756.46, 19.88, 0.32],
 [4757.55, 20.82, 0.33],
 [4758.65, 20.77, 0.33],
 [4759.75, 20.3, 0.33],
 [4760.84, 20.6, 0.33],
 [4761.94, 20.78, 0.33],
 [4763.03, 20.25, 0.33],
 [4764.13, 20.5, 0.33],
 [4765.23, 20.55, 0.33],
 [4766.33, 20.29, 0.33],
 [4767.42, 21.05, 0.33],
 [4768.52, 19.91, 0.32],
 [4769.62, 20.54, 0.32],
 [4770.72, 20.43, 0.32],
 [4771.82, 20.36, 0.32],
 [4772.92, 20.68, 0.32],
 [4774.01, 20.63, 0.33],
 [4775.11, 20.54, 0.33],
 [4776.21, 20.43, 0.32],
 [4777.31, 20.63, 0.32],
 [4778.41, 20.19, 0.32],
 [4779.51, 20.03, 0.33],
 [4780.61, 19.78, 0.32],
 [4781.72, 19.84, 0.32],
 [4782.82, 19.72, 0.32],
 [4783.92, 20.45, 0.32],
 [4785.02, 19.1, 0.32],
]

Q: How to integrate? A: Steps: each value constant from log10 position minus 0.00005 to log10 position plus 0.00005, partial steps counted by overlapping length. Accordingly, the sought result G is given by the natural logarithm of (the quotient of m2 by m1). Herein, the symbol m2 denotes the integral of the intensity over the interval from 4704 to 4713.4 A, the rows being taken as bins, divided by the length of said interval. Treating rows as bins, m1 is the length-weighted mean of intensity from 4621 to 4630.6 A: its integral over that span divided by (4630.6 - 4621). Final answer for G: -0.051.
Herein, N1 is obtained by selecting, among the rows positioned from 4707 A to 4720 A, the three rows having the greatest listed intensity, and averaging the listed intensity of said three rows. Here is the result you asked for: 21.4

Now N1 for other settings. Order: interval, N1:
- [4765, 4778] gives 20.8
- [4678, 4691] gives 21.7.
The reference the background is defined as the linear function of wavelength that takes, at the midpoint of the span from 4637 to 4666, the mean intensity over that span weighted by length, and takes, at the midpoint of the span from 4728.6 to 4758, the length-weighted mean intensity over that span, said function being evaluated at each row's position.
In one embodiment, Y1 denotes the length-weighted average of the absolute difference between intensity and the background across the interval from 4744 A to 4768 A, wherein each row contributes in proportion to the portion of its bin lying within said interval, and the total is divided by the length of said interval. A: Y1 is 0.265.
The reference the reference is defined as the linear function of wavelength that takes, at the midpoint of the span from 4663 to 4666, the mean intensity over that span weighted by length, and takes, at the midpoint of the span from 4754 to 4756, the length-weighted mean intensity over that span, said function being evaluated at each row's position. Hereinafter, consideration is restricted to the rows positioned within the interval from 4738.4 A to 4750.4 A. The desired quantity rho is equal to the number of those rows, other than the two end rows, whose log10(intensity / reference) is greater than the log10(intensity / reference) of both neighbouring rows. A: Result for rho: 3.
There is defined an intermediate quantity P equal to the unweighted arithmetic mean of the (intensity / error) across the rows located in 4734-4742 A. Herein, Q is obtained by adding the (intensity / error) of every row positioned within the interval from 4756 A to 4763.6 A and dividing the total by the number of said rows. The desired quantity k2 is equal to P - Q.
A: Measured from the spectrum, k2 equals 1.0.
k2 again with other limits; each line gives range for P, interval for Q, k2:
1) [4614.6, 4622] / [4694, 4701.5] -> -0.4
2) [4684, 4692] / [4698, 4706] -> 0.4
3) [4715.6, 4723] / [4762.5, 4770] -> -0.1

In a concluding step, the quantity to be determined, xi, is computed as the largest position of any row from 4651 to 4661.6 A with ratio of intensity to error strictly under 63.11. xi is 4661.05 A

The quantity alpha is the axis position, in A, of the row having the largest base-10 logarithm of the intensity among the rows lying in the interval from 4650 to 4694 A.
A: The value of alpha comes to 4657.83 A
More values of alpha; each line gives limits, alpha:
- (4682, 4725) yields 4687.96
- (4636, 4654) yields 4648.19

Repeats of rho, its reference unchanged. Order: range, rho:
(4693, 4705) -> 2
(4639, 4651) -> 3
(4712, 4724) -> 1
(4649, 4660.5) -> 3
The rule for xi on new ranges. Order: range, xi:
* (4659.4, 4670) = 4669.64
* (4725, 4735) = 4734.61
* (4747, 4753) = 4752.08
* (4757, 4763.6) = 4763.03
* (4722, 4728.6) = 4728.07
